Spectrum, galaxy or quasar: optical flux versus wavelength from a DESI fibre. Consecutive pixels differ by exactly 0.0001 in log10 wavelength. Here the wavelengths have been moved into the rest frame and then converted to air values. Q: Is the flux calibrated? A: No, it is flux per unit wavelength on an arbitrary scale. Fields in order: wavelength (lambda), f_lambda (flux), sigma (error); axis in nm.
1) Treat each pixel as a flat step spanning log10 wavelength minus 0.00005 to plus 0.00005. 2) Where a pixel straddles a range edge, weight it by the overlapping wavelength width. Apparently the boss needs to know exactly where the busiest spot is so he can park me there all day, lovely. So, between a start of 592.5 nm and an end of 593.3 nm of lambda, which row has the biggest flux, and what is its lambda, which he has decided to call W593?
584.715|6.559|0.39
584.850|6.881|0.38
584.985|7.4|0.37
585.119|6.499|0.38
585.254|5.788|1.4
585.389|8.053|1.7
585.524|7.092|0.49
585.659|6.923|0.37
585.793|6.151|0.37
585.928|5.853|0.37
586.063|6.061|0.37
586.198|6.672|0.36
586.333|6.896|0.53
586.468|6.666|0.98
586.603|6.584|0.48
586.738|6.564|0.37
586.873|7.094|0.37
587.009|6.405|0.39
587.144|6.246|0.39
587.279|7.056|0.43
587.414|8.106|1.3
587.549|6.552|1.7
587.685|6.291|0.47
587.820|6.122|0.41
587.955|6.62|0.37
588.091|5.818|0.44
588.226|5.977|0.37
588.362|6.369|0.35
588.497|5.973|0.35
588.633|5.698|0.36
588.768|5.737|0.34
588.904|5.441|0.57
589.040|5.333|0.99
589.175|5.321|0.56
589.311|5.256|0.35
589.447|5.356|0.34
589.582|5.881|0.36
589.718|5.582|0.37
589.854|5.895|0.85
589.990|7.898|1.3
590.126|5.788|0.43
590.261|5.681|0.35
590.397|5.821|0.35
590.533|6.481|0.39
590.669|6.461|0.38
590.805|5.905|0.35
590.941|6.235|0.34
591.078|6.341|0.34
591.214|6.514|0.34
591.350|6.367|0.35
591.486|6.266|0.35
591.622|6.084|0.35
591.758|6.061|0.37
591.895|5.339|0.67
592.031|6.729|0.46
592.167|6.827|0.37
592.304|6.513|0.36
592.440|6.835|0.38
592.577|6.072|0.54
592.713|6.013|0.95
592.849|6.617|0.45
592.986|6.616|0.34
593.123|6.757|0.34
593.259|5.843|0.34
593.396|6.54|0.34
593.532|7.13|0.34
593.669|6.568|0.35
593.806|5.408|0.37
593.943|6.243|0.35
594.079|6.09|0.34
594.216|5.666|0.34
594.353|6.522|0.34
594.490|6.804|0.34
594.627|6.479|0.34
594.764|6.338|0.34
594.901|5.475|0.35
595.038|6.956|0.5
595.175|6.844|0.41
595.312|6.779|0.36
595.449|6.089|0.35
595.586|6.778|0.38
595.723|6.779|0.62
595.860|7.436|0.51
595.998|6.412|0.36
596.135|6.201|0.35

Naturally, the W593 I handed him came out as 593.123 nm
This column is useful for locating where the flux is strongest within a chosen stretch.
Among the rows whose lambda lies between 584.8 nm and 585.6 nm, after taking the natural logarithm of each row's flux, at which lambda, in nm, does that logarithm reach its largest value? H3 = 585.389 nm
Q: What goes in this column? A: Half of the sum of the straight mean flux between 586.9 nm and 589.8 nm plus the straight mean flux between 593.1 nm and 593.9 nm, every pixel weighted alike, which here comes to 6.21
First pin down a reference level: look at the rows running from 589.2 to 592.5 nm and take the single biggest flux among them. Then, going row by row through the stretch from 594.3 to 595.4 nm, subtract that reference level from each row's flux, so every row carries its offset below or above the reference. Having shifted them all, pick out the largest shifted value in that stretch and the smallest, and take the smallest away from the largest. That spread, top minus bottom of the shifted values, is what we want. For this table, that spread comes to 1.48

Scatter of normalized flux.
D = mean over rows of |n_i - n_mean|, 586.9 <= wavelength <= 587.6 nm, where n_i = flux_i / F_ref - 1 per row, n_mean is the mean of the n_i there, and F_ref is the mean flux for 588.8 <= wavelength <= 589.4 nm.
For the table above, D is 0.11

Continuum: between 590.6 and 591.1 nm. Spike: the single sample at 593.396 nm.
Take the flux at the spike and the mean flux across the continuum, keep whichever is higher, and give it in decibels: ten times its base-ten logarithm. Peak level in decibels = 8.16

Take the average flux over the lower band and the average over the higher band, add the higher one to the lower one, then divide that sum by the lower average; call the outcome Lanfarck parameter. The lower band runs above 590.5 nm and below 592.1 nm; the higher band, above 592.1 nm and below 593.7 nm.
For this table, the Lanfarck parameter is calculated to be 2.05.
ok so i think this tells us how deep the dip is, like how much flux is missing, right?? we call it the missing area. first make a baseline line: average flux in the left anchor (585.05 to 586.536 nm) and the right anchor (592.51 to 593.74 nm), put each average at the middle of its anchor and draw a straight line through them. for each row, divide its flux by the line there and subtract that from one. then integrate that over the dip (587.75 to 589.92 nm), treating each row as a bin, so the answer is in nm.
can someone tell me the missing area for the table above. 0.26 nm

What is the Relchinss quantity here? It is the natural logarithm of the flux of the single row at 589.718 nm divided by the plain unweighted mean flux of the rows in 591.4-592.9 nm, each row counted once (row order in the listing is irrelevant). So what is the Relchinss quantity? -0.12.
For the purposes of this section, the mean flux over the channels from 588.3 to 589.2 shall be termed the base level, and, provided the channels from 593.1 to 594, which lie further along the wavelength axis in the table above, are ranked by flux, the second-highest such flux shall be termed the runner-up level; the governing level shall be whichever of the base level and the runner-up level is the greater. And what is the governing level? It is 6.8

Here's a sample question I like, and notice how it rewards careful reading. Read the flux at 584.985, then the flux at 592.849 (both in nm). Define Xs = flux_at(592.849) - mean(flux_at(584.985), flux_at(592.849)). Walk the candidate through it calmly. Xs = -0.39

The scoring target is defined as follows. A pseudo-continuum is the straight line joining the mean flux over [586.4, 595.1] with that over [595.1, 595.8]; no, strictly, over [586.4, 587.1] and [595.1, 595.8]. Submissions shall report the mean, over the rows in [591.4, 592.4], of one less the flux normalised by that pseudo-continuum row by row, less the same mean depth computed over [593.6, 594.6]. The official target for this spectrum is -0.01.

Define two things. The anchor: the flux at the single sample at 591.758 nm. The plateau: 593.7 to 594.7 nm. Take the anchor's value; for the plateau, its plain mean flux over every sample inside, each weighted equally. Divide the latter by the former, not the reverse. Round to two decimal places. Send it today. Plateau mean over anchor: 1.02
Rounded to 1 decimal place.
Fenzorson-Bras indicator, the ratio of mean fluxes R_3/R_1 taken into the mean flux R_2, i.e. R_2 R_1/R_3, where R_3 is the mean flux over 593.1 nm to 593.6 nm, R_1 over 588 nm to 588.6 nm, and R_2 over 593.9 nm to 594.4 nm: 5.6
